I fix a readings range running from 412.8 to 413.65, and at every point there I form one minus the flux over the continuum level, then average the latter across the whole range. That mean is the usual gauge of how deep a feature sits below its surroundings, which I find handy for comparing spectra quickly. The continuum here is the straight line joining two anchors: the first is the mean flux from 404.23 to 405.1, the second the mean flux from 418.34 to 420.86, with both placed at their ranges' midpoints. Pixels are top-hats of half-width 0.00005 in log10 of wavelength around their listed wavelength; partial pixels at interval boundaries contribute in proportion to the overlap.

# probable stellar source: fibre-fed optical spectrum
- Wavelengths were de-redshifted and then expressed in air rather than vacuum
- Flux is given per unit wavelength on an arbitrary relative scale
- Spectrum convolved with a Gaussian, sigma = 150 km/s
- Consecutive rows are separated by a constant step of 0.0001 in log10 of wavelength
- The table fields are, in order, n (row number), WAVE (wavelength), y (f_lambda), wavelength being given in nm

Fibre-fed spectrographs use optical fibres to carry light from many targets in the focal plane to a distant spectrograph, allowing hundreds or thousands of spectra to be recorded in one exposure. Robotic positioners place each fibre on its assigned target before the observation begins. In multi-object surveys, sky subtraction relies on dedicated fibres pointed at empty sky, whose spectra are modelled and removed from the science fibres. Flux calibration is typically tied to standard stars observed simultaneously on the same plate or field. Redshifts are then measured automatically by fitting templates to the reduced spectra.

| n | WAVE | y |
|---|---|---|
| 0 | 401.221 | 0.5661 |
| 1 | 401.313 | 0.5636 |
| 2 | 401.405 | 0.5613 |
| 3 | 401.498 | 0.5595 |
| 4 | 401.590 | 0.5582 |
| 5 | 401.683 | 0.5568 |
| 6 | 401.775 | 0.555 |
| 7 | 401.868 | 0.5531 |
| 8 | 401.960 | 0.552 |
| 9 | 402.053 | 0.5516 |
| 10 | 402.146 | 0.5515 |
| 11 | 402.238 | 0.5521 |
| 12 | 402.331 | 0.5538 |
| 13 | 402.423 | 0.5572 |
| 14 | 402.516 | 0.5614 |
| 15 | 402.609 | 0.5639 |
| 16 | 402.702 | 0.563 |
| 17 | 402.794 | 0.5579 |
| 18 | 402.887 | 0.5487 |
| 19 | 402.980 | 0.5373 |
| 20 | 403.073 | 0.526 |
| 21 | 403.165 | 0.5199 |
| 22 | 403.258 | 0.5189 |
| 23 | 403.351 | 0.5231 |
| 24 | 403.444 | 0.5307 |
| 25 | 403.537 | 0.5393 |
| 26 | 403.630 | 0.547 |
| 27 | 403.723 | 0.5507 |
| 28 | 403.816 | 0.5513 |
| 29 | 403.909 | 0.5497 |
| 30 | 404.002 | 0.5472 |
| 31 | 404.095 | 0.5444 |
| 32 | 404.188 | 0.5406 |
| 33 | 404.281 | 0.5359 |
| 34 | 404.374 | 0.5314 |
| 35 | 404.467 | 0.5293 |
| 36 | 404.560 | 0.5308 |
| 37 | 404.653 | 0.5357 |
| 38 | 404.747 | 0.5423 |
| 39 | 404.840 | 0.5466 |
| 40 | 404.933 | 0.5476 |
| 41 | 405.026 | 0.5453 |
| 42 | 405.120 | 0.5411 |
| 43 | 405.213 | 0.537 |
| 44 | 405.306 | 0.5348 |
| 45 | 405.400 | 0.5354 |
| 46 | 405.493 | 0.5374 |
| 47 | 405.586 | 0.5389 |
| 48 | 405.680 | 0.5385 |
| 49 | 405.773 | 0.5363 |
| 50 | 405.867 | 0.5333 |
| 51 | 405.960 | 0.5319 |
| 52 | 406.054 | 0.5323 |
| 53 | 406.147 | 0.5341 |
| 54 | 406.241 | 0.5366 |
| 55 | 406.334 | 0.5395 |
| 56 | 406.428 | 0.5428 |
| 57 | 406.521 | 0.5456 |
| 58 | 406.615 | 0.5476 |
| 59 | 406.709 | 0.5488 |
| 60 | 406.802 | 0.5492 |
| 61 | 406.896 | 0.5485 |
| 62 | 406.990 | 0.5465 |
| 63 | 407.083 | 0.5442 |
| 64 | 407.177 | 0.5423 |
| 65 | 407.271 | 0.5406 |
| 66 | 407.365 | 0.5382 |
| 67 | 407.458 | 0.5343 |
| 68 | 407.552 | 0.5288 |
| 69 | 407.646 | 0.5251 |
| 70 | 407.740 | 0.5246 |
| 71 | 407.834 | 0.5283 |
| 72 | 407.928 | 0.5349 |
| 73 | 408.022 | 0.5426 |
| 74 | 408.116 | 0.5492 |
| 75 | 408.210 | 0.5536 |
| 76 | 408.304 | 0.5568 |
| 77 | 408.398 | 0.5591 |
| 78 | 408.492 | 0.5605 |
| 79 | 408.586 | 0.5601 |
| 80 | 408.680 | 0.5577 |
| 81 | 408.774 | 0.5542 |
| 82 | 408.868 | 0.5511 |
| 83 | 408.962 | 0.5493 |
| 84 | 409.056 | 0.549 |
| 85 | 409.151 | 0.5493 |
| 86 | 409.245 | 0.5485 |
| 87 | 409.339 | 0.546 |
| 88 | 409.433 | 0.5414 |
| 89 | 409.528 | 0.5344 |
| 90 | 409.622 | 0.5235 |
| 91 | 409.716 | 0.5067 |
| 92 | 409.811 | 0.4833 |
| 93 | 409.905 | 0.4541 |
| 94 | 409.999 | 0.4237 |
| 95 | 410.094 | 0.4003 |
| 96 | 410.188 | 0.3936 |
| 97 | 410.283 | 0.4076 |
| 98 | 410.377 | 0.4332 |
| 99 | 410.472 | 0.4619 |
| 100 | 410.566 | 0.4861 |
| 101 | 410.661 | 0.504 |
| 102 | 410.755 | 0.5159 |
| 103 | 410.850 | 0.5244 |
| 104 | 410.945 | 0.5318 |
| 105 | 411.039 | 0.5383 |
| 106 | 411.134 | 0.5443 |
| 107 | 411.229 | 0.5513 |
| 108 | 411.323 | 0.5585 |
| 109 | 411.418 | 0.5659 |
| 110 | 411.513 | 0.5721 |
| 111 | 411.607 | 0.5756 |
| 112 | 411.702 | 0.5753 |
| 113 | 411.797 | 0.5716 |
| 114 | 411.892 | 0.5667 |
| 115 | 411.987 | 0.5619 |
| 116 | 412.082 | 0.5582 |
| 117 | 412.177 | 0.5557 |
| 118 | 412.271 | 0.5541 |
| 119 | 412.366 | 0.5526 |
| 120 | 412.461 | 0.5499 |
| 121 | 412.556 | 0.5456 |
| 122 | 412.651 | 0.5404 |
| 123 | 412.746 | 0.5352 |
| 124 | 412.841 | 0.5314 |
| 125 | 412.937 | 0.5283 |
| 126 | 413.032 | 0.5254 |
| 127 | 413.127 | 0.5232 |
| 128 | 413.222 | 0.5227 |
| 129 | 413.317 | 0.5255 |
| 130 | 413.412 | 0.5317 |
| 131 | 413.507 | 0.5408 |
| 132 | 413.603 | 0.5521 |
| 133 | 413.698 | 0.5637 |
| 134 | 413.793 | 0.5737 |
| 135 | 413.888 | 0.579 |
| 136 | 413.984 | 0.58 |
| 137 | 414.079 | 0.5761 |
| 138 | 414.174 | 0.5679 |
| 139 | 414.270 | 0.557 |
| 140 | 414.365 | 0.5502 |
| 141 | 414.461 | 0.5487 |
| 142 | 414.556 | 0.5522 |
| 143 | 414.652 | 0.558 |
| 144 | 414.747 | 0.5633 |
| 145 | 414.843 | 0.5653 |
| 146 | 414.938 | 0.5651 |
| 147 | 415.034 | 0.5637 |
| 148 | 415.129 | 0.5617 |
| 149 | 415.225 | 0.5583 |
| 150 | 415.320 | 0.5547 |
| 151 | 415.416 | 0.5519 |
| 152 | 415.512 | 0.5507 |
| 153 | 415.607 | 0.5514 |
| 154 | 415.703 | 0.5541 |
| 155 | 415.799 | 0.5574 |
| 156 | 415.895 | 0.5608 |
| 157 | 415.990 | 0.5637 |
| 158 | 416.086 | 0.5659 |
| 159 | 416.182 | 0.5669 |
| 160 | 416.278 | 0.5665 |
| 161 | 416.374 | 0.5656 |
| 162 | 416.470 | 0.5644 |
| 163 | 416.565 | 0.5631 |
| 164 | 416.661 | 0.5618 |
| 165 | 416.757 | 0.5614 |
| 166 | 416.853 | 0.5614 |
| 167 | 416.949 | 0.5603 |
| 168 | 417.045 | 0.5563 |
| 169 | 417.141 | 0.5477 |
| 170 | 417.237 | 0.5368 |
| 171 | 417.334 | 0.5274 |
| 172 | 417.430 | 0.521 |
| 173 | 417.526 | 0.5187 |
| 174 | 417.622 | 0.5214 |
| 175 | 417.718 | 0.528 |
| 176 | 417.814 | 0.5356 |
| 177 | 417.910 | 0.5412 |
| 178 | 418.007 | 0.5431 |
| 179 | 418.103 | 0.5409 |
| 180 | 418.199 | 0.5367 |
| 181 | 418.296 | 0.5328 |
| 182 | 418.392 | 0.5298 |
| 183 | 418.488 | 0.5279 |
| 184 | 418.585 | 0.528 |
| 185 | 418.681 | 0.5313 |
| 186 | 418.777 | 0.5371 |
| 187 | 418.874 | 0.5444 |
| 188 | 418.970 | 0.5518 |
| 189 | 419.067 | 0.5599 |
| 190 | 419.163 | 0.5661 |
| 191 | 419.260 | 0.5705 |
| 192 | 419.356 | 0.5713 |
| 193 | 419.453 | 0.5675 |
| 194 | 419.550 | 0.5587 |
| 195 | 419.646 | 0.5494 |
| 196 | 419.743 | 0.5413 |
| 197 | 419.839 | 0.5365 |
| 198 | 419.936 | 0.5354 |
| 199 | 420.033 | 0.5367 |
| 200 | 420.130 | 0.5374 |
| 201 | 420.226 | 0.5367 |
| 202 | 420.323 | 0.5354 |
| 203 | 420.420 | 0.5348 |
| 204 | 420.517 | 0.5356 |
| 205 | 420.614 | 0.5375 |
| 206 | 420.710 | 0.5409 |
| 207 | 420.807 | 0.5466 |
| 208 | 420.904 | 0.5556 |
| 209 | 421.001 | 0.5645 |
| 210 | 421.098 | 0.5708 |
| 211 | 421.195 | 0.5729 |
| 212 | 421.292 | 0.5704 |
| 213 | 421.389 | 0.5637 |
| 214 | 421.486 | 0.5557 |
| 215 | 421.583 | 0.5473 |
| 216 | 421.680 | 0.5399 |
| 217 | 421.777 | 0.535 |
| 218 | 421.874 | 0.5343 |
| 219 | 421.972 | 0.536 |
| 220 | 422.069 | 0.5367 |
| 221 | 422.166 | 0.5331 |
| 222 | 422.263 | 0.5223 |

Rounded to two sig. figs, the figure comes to 0.019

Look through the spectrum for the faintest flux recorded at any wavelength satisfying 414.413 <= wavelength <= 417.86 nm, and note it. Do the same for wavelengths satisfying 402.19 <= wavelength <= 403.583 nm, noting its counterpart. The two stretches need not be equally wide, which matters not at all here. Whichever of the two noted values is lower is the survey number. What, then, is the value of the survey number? 0.519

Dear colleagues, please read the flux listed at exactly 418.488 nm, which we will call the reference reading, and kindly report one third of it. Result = 0.176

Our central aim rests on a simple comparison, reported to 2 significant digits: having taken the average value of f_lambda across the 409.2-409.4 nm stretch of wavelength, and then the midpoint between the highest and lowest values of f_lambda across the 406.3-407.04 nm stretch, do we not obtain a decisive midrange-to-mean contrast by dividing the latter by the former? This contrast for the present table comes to 0.99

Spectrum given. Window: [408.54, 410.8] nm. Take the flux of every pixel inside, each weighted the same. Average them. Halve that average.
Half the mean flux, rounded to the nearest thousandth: 0.251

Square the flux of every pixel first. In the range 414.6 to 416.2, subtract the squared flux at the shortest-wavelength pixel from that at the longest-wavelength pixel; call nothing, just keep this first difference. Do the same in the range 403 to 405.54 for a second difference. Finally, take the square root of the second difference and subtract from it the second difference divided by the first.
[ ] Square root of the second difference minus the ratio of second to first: -1.1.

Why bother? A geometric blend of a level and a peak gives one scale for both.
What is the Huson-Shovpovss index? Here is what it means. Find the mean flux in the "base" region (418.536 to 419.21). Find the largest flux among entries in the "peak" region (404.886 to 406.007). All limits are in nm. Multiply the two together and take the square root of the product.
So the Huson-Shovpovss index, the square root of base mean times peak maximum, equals 0.547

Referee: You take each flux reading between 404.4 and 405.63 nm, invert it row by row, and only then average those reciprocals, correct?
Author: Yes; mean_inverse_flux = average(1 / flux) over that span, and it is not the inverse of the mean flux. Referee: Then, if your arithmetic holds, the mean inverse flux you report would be 1.86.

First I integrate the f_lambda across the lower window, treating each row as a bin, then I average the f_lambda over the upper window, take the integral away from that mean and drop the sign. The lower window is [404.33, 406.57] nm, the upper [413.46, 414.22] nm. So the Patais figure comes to 0.64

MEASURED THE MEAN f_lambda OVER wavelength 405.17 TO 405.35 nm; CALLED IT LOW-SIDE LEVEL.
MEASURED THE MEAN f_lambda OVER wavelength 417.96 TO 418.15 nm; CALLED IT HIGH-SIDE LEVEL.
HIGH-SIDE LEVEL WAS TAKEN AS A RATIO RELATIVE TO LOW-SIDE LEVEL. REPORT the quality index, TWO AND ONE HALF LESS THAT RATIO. 1.489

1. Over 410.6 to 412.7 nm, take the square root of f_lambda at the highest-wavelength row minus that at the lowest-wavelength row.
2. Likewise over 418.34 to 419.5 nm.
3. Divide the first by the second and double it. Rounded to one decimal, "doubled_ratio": 2.0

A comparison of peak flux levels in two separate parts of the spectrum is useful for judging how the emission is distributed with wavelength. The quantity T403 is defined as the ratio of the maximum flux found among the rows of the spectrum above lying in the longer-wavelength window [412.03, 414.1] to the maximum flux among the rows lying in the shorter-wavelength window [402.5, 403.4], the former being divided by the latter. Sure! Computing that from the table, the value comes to 1.029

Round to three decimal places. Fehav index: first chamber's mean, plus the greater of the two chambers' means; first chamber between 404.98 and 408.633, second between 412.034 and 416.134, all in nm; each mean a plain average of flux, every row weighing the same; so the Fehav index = 1.094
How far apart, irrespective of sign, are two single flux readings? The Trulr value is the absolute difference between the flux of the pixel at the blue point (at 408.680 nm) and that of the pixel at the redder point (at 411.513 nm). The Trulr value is 0.014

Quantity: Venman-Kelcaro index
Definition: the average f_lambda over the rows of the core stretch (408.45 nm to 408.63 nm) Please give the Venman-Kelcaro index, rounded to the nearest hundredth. 0.56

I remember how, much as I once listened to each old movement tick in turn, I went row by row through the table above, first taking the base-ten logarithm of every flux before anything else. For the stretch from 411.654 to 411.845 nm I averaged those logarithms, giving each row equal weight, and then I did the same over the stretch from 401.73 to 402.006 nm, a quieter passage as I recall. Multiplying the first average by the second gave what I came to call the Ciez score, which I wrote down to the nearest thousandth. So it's 0.062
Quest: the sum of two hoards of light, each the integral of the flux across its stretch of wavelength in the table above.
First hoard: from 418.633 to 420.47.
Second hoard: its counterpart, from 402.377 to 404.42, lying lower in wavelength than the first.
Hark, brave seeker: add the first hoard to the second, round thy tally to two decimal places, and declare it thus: 2.11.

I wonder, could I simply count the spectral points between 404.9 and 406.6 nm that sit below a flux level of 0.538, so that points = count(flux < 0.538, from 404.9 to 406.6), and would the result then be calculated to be 10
